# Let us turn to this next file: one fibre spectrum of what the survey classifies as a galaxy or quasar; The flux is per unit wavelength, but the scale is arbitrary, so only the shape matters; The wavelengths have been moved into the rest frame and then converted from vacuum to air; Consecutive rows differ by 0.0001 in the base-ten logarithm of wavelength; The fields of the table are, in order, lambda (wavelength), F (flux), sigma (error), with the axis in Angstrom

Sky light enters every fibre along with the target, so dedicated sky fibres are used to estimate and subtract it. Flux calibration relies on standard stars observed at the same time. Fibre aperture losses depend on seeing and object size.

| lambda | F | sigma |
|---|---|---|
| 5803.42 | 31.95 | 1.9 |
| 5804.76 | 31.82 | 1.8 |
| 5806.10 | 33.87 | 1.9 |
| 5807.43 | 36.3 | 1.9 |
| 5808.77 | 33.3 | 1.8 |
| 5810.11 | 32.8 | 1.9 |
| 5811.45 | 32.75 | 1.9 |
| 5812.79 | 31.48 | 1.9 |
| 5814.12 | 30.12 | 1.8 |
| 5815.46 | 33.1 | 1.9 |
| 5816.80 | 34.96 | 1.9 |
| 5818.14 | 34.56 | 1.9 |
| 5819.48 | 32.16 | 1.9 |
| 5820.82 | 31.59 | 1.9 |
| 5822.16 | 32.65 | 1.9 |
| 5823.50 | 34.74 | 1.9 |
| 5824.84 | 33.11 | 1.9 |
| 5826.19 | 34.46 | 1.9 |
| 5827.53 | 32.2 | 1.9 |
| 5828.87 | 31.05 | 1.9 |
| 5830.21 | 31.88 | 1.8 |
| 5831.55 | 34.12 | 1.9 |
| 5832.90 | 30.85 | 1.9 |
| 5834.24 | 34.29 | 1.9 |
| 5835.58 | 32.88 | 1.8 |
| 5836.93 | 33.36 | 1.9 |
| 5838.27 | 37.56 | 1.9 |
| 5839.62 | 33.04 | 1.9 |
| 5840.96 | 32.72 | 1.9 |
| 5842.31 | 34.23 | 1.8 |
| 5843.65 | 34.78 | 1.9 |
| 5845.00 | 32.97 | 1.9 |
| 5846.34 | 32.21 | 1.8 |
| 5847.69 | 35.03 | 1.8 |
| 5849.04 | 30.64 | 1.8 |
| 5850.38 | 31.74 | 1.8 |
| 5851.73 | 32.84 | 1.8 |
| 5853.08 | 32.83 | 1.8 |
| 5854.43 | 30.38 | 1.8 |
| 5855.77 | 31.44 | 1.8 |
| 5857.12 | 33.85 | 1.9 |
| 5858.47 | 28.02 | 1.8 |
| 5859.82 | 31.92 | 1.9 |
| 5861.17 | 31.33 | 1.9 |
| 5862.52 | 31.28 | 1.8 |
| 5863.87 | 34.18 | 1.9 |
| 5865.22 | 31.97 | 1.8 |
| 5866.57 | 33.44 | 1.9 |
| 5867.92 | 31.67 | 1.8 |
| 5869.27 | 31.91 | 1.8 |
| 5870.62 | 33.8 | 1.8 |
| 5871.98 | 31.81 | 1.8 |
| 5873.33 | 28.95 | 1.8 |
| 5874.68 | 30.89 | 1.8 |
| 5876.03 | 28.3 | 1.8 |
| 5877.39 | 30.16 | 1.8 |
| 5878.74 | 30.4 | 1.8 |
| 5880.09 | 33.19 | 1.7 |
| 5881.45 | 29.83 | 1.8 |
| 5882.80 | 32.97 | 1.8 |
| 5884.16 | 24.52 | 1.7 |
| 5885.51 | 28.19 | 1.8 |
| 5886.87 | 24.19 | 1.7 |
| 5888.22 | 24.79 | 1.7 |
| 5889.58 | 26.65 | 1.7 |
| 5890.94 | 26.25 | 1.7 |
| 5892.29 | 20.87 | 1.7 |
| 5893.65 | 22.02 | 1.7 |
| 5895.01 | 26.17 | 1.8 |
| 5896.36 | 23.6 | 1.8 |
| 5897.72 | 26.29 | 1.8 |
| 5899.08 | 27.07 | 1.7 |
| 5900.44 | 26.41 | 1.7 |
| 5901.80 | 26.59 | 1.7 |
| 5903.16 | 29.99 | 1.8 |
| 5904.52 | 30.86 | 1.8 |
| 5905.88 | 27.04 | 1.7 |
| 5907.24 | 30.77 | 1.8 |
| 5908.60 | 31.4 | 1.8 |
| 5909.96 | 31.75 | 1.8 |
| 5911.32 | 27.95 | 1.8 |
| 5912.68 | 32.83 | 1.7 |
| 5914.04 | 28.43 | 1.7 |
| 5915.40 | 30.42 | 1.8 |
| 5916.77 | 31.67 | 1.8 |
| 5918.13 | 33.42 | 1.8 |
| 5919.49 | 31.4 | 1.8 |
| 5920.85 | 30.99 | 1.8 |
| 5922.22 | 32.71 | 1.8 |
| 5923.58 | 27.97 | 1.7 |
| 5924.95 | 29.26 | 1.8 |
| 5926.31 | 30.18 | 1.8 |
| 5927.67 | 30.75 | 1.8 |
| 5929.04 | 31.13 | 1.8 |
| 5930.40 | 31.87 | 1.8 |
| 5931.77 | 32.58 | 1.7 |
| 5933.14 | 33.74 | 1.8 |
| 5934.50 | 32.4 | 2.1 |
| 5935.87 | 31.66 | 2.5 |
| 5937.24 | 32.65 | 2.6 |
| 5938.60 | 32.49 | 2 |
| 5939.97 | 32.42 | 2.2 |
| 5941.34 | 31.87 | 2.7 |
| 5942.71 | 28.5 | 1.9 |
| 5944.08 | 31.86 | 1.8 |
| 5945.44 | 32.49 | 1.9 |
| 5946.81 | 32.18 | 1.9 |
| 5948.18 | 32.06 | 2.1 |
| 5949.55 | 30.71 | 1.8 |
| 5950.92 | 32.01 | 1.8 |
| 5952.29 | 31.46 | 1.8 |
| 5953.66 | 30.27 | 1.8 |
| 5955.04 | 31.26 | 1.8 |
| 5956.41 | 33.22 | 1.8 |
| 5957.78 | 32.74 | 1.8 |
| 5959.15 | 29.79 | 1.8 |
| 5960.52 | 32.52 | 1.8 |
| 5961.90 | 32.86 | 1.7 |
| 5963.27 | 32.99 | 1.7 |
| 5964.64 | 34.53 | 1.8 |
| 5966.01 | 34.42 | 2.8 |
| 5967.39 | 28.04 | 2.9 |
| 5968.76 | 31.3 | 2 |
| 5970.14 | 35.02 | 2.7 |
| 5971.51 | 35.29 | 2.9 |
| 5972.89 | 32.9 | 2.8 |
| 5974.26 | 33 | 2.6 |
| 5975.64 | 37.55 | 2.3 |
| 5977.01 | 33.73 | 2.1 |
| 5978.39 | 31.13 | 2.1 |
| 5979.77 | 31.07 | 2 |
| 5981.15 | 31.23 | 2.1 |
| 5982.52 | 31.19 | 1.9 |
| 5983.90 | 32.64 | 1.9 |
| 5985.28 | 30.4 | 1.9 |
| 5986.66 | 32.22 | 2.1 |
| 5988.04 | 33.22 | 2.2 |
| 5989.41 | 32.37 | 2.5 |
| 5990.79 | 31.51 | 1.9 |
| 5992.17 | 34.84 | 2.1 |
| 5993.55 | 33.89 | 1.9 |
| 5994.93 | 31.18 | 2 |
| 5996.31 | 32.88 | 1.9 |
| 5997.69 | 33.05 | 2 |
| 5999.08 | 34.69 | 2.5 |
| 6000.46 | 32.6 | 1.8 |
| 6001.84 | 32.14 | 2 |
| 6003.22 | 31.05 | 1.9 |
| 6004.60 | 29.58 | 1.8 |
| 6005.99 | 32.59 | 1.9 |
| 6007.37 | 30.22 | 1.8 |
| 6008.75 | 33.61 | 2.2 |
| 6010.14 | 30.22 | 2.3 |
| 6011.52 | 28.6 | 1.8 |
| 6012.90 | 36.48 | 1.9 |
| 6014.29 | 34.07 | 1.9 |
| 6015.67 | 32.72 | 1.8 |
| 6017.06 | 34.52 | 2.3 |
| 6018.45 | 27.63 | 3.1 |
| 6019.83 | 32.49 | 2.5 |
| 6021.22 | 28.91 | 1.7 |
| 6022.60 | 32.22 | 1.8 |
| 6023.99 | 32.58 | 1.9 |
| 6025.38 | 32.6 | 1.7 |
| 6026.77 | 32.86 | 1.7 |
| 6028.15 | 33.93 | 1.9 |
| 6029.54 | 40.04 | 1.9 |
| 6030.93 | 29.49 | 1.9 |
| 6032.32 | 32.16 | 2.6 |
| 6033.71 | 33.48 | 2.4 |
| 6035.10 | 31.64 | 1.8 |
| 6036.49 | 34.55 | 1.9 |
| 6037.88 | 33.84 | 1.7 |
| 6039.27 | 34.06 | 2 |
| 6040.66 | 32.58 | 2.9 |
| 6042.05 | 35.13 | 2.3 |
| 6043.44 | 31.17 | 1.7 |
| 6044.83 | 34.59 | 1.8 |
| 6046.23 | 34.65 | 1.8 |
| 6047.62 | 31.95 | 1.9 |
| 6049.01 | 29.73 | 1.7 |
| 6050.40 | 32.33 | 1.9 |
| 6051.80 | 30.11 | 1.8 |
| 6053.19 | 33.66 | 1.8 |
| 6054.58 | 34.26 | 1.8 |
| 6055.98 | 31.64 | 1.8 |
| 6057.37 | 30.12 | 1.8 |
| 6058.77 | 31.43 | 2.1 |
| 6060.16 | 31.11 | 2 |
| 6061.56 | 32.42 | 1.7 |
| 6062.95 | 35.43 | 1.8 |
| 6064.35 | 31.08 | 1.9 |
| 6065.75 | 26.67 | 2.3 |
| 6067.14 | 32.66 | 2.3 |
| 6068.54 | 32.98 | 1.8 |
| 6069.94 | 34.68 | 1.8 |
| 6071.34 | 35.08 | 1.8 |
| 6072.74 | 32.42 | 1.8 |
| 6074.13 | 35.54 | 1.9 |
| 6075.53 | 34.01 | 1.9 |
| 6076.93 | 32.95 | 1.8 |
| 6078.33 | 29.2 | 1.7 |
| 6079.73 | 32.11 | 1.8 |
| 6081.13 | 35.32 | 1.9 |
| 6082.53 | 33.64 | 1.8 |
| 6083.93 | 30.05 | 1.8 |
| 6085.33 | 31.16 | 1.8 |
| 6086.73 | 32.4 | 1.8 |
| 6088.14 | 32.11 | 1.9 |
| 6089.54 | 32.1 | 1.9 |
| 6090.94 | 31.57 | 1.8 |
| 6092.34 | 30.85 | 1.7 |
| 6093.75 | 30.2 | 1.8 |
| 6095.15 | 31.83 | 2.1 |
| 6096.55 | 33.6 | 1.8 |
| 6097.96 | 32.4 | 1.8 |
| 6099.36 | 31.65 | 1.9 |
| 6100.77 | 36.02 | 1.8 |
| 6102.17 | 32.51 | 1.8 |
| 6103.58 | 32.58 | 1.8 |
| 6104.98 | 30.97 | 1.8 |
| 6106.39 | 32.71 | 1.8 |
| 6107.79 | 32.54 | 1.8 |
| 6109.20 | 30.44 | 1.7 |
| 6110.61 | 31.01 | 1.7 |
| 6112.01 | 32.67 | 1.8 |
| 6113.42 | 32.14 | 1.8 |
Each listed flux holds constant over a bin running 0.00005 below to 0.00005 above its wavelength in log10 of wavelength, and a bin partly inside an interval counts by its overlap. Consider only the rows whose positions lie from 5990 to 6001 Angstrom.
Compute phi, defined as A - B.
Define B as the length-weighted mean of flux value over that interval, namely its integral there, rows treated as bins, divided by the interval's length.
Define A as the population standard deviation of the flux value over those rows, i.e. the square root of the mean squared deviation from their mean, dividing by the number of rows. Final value -31.8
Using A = 1.3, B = 33.1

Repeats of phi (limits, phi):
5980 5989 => -30.9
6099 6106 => -31.0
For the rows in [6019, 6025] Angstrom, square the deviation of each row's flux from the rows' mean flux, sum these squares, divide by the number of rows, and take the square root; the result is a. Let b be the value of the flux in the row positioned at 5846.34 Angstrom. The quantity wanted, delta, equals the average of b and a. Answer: 16.9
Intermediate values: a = 1.53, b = 32.21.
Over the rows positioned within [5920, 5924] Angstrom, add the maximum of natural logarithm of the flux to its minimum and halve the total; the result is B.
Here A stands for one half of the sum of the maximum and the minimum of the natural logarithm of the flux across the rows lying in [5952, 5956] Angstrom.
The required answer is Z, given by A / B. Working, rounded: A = 3.43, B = 3.41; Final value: 1.01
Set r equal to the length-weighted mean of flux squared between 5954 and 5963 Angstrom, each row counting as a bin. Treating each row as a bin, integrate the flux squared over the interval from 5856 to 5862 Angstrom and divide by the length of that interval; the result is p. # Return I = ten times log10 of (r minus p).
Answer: 17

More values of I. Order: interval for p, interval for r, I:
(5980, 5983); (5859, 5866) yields 17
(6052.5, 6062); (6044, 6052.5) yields 10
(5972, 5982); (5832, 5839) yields 17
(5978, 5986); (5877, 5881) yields -14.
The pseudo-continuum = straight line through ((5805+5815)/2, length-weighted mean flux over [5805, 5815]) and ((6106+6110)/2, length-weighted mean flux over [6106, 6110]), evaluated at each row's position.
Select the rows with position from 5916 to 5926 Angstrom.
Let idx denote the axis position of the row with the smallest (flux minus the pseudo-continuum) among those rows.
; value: 5923.58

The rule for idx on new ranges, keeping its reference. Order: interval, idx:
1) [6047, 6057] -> 6049.01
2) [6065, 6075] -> 6065.75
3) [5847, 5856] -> 5854.43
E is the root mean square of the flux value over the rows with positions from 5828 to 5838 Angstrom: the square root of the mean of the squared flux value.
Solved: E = 32.7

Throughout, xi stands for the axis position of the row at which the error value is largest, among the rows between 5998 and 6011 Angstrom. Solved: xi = 5999.08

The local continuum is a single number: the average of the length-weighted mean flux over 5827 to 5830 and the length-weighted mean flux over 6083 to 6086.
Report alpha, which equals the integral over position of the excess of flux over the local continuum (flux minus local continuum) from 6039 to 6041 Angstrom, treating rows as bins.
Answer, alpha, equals 4.1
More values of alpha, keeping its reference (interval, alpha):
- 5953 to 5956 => -0.8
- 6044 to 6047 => 9.4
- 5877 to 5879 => -2.0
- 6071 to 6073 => 5.1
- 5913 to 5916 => -4.4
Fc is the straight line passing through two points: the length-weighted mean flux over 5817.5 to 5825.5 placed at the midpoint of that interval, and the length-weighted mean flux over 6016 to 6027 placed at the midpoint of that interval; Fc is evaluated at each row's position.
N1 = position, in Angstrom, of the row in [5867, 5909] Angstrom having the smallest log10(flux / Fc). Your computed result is 5892.29 Angstrom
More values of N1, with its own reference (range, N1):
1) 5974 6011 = 6004.60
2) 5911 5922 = 5911.32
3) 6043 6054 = 6049.01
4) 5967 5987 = 5967.39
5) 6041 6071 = 6065.75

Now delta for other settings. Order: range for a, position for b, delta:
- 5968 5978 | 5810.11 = 17.3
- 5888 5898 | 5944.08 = 17.0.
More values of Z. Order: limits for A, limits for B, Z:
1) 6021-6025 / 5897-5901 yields 1.04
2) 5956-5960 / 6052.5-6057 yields 0.99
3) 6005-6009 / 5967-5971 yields 1.00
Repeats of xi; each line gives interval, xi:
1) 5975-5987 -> 5975.64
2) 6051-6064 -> 6058.77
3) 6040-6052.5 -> 6040.66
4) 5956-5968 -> 5967.39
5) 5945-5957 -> 5948.18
